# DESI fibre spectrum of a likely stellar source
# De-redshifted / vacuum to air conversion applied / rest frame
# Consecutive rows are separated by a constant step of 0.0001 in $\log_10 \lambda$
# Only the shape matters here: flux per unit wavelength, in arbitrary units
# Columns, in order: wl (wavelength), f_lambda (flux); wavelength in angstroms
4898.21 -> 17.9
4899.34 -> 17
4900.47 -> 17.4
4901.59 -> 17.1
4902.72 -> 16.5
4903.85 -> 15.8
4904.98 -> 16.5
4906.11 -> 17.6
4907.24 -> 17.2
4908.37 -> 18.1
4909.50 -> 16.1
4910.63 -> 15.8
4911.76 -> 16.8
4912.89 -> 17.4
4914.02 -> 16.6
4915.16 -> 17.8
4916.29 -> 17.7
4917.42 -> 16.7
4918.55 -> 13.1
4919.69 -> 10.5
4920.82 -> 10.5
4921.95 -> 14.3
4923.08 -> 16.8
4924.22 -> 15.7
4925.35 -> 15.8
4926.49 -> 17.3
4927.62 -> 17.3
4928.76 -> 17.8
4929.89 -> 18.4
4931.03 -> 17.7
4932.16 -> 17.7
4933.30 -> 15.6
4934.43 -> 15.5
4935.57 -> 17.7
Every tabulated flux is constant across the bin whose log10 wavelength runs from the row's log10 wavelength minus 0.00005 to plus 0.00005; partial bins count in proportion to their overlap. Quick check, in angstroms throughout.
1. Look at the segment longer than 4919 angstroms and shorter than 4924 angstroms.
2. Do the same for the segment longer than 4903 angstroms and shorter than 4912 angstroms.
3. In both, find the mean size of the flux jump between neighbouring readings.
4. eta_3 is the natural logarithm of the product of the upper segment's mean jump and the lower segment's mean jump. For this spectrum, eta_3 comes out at 0.7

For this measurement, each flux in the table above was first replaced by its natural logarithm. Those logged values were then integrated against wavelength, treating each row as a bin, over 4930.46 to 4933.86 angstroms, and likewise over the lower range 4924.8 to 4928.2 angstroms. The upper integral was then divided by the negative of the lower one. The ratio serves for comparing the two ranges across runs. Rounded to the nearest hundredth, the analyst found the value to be -1.01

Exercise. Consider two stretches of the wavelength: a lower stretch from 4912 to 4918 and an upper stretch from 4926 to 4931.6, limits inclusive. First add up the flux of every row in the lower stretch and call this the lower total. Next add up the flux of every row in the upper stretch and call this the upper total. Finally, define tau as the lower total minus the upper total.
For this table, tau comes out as -2.3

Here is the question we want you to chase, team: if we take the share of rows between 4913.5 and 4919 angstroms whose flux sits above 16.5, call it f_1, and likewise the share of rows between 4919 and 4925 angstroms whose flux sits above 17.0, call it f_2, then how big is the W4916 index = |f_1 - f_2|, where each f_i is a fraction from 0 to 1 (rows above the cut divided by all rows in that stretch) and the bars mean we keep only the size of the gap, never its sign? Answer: 0.80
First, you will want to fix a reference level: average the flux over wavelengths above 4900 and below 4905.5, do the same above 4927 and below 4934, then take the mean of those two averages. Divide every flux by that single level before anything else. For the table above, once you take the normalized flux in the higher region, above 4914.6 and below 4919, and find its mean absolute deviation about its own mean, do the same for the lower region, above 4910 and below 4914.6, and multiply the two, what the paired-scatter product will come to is 0.0025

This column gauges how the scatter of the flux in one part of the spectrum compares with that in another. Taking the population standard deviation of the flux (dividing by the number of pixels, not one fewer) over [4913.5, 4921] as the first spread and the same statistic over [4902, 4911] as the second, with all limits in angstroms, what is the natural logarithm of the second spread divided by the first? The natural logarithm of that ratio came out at -1.3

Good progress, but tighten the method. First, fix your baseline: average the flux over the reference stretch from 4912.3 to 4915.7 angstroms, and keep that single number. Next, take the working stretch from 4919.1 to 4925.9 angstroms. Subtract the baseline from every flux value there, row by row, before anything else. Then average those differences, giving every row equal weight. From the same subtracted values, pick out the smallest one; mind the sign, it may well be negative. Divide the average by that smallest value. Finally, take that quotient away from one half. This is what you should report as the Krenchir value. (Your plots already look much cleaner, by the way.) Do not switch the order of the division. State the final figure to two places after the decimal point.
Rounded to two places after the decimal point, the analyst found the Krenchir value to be 0.01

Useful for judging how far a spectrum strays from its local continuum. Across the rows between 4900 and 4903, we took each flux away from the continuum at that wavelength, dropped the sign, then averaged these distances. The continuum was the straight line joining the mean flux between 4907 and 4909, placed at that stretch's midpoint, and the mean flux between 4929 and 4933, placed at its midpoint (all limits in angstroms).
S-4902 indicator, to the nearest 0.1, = 0.6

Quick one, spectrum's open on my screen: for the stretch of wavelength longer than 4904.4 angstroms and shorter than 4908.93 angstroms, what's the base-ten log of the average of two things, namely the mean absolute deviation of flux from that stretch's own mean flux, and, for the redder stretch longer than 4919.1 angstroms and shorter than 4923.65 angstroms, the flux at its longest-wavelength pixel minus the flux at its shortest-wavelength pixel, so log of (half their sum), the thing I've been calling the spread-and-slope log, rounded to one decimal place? 0.5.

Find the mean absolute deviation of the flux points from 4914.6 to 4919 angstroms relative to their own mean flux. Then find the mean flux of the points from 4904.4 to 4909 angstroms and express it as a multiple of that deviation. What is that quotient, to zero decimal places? 11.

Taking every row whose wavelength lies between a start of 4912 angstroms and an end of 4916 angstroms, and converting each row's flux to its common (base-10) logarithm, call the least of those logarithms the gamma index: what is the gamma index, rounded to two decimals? 1.22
